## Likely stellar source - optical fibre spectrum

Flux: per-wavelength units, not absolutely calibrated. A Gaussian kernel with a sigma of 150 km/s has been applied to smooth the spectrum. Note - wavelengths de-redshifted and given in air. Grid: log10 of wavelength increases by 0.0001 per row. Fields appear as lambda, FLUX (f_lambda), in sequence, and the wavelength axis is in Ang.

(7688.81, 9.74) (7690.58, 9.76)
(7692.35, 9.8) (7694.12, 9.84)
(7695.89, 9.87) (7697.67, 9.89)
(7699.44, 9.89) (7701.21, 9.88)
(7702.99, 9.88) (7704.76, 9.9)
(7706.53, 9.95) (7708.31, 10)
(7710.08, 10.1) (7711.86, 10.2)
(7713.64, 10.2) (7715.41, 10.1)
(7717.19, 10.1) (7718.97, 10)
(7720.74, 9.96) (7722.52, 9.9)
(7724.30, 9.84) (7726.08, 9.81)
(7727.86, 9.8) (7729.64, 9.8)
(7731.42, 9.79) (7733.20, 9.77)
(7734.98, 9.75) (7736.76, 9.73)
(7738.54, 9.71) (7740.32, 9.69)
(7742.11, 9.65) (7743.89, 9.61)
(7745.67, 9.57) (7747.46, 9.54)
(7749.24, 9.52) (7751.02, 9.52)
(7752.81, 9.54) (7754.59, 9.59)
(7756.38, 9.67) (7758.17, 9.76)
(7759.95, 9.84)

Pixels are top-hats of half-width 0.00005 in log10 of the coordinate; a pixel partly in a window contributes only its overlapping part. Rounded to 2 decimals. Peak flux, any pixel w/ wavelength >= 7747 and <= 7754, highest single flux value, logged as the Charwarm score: 9.54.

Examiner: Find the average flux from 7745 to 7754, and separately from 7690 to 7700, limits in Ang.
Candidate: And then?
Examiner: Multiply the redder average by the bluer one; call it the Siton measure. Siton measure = 93.9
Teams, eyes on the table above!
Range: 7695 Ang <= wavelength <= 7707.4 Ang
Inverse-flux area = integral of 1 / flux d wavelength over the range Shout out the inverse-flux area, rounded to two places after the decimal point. 1.25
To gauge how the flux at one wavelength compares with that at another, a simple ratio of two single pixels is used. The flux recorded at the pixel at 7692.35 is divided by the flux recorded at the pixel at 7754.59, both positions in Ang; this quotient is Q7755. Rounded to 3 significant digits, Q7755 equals 1.02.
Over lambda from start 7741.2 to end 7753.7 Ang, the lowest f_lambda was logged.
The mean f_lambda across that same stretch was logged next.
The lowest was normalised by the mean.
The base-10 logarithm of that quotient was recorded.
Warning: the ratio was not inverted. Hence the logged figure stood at -0.0020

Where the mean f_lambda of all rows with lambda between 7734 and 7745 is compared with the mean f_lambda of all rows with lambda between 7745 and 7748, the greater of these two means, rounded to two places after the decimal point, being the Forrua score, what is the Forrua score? 9.69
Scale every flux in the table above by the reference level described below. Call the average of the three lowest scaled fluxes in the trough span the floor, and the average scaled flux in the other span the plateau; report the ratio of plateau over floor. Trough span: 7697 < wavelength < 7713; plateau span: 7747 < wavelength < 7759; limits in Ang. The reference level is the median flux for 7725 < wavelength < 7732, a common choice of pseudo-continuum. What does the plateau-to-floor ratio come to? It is 0.97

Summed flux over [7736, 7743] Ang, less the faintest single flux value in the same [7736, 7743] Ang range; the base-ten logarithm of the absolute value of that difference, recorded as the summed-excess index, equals 1.46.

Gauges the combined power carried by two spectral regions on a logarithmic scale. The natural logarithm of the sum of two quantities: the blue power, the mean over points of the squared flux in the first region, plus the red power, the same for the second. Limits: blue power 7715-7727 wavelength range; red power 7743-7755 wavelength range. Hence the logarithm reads 5.25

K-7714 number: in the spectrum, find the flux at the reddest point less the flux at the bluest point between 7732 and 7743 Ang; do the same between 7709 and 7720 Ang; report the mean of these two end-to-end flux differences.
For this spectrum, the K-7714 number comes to -0.11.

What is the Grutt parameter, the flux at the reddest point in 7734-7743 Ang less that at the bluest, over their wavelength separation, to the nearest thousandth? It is -0.014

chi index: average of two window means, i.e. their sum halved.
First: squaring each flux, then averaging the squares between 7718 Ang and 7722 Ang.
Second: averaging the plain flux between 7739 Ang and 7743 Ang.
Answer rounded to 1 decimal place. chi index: 54.6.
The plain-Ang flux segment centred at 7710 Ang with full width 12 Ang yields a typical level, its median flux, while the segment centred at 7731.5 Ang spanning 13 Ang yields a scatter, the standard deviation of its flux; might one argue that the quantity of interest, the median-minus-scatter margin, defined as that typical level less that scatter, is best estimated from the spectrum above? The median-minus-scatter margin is 10.1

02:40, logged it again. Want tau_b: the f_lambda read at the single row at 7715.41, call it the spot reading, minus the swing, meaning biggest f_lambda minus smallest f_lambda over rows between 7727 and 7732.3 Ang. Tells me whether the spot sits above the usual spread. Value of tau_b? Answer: 10.1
